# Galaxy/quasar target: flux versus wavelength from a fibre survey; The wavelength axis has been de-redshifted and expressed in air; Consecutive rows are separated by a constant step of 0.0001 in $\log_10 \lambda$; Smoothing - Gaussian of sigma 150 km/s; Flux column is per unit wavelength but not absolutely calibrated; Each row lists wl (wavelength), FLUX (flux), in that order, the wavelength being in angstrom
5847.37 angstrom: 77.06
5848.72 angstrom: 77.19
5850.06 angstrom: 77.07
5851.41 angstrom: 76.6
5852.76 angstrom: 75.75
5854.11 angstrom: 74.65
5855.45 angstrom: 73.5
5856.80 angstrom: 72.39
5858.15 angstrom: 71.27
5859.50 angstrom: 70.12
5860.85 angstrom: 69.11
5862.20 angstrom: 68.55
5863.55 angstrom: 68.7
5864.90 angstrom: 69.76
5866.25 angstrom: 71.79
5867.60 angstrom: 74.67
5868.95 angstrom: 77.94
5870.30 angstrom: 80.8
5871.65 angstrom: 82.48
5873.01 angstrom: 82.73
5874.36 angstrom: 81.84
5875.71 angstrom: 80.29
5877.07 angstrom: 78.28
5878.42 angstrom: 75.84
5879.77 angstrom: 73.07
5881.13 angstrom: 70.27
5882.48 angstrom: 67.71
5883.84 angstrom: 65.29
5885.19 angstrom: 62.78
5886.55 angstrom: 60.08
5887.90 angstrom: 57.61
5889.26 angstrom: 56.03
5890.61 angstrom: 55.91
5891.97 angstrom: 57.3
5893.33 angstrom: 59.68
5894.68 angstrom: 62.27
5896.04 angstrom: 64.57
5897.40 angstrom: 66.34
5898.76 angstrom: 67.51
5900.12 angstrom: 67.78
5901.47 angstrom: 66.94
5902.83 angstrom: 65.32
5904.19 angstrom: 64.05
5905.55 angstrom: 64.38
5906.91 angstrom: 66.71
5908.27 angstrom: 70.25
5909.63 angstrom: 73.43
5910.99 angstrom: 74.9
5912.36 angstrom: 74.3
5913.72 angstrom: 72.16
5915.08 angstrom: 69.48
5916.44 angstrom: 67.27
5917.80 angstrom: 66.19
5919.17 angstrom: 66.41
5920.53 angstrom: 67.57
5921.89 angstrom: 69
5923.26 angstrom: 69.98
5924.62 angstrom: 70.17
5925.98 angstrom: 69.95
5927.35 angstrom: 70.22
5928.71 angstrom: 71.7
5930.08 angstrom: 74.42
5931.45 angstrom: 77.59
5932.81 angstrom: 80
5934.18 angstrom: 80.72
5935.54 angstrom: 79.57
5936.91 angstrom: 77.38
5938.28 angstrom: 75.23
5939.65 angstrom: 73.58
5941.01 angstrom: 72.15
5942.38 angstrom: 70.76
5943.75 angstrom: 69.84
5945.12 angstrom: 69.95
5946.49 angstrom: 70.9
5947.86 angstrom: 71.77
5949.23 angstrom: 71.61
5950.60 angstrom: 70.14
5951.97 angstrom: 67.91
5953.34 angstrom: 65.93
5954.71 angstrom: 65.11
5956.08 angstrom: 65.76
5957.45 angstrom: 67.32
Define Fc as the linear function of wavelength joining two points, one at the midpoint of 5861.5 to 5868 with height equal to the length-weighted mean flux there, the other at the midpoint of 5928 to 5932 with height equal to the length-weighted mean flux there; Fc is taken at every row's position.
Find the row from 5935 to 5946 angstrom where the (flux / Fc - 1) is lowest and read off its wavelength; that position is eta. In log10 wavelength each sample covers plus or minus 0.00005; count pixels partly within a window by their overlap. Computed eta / 5943.75 angstrom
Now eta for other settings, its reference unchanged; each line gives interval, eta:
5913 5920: 5917.80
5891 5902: 5891.97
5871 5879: 5878.42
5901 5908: 5904.19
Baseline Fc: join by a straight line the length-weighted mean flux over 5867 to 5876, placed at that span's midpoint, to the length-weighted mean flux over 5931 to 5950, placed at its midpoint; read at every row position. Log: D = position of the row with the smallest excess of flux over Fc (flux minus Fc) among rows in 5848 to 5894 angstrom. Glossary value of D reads 5890.61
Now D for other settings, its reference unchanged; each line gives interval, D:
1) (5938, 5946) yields 5943.75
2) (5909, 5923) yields 5917.80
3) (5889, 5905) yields 5890.61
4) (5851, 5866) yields 5862.20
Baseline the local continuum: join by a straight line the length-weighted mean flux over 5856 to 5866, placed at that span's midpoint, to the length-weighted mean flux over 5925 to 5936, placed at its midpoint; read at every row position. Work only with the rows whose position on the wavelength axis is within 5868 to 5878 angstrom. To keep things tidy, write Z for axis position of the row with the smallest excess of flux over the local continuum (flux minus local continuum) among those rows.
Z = 5877.07 angstrom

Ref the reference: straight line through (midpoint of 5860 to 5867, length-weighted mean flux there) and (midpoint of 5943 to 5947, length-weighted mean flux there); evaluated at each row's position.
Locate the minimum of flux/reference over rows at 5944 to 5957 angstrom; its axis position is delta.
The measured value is 5954.71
